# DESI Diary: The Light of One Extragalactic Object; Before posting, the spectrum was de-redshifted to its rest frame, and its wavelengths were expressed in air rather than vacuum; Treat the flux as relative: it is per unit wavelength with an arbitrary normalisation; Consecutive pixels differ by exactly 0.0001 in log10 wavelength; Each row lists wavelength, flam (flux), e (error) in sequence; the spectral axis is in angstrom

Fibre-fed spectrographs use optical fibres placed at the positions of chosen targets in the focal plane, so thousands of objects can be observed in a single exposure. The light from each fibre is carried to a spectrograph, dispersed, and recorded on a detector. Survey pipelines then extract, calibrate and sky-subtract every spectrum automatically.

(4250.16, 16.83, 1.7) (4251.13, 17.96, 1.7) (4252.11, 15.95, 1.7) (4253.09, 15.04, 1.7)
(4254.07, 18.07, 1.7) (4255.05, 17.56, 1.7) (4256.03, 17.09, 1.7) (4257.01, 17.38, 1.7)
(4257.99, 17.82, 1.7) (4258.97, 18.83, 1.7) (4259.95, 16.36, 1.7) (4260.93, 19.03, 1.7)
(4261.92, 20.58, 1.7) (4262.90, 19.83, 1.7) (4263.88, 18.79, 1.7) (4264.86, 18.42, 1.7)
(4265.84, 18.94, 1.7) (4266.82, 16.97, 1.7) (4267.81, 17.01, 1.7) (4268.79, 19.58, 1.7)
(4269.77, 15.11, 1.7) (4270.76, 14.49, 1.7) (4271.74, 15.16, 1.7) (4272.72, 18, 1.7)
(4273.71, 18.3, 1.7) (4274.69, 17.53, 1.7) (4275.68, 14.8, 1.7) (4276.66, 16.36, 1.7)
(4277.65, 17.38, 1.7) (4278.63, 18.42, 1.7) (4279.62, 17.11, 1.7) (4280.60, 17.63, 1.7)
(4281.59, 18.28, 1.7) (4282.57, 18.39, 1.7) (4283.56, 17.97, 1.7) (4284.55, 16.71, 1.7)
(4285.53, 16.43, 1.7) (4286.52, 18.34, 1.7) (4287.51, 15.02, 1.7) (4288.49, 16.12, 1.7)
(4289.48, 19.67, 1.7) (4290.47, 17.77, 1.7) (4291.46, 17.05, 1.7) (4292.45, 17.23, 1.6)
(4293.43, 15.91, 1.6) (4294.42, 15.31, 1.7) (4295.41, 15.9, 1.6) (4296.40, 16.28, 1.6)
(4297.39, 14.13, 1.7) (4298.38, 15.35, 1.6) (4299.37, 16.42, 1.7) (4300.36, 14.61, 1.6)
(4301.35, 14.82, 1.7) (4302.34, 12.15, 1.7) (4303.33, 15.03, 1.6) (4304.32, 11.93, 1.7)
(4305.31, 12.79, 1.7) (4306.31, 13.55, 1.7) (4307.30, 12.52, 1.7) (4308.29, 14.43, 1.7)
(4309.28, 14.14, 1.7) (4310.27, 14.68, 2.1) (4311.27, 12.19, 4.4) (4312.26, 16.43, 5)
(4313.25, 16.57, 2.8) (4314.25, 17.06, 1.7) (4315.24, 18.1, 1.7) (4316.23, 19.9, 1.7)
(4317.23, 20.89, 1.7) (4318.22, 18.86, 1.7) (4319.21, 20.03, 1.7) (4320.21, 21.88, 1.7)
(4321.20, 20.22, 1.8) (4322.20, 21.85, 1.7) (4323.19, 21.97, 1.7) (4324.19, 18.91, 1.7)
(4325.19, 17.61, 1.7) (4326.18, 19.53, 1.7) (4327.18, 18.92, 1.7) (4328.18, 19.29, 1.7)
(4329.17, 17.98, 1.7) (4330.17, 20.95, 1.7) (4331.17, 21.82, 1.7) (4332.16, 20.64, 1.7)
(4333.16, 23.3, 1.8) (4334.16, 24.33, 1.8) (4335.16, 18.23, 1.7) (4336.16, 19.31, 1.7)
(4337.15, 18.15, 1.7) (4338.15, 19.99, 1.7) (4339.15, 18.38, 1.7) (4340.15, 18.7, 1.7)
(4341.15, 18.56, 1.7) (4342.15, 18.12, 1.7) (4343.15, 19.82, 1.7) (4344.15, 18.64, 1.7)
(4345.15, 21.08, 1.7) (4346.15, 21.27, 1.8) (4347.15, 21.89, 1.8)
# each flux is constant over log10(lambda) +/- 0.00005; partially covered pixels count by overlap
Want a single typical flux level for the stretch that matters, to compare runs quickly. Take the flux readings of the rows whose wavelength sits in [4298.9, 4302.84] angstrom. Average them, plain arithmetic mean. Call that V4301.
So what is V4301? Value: 14.5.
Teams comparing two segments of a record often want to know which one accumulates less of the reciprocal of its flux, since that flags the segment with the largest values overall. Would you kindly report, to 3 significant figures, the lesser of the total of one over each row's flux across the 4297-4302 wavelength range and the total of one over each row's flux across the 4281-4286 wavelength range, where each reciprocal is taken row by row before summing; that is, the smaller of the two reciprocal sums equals 0.285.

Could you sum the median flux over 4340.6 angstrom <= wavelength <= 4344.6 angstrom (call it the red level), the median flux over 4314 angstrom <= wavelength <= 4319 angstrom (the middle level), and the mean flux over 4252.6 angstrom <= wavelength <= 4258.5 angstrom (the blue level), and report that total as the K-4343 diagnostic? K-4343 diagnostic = 55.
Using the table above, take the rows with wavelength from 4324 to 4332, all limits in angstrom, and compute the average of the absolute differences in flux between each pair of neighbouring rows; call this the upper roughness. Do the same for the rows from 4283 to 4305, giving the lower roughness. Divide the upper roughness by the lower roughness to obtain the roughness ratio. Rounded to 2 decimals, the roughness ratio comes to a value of 0.87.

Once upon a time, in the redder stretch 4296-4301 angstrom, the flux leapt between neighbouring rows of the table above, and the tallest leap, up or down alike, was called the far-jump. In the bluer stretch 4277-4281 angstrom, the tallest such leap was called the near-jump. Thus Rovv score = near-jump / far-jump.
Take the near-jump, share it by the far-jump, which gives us 0.61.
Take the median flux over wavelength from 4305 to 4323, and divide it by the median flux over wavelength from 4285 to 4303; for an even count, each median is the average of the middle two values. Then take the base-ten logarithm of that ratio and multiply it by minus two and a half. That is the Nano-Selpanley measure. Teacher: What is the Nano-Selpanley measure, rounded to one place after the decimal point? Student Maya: -0.1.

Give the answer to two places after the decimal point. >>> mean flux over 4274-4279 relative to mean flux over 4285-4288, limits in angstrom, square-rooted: 1.01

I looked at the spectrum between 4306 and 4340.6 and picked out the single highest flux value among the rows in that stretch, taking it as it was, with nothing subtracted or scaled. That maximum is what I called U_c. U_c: 24.33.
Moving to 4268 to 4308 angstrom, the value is 19.67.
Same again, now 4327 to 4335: 24.33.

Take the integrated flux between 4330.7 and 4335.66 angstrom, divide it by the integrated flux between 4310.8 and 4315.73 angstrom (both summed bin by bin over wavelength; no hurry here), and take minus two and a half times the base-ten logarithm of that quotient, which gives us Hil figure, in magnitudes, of -0.329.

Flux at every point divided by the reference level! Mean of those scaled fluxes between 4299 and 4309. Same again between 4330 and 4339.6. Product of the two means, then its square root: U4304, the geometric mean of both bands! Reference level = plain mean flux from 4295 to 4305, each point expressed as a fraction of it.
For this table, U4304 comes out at 1.15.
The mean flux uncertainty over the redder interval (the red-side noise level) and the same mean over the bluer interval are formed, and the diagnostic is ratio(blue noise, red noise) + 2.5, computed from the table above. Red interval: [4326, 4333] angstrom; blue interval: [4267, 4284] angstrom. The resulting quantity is 3.50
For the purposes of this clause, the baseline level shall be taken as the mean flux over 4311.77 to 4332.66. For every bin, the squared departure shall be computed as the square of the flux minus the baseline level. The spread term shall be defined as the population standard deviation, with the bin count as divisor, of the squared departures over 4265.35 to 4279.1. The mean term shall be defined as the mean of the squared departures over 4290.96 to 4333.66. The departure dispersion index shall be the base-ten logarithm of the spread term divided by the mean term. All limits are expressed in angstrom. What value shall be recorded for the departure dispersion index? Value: -0.24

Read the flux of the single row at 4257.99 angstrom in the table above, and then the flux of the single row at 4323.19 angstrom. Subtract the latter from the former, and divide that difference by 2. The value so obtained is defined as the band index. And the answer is -2.1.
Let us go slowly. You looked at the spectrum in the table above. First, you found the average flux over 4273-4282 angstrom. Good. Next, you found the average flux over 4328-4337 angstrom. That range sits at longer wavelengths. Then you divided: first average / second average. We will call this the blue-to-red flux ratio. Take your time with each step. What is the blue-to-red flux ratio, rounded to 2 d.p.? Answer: 0.84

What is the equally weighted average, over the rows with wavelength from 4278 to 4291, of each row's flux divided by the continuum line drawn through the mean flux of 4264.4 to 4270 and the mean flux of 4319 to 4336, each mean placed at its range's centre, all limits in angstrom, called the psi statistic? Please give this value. 0.95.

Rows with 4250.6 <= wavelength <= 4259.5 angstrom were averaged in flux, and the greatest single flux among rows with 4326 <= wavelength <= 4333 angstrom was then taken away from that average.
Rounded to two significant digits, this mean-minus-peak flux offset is -4.5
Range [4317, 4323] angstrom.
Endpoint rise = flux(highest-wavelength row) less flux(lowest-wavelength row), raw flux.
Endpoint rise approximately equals 1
